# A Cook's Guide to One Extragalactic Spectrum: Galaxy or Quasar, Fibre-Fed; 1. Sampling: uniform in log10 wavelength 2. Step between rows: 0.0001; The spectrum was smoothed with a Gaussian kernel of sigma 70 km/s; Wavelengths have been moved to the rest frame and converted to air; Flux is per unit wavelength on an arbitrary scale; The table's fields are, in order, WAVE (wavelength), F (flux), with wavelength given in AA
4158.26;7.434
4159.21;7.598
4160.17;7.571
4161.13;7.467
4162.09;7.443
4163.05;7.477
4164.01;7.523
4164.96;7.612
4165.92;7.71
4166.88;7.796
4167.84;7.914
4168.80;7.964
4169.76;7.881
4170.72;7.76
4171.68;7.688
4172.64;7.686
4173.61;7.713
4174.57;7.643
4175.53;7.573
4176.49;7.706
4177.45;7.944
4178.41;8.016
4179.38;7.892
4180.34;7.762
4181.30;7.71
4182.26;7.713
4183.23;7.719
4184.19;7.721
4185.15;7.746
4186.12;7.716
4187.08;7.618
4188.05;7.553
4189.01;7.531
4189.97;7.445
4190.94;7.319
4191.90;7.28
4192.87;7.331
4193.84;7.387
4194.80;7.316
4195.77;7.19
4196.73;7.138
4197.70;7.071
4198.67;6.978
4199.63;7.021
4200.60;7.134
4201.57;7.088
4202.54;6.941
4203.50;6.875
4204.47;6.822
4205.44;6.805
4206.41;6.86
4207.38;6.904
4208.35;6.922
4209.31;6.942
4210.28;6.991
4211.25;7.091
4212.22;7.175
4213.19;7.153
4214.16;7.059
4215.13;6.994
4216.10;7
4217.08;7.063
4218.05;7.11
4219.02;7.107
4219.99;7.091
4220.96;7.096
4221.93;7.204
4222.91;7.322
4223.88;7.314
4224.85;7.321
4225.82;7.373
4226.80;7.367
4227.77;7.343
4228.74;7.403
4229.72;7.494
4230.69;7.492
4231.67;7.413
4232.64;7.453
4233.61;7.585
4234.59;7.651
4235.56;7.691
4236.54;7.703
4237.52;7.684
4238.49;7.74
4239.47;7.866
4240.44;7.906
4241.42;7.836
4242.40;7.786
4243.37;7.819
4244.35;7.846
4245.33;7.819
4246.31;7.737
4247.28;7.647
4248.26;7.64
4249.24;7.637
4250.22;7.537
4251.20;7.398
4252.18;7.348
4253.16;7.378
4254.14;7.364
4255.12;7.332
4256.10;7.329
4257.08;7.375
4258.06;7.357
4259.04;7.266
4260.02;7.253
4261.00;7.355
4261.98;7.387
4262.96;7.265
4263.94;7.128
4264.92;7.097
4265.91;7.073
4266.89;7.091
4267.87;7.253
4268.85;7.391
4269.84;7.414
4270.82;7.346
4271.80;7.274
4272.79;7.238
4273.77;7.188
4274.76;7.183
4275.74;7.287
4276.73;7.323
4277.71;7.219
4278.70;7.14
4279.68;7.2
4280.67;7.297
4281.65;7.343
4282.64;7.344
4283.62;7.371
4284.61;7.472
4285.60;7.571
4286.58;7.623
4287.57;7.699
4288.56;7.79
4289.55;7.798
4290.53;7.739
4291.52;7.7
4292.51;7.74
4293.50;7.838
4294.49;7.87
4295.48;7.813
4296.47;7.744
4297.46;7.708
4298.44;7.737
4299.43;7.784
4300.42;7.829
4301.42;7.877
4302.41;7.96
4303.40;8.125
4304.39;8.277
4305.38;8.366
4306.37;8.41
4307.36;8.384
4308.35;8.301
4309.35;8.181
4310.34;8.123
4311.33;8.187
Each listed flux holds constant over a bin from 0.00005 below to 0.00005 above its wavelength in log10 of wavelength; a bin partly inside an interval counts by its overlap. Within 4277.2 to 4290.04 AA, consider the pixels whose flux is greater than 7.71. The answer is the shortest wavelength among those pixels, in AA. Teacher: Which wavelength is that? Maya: 4288.56 AA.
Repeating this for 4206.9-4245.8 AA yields 4238.49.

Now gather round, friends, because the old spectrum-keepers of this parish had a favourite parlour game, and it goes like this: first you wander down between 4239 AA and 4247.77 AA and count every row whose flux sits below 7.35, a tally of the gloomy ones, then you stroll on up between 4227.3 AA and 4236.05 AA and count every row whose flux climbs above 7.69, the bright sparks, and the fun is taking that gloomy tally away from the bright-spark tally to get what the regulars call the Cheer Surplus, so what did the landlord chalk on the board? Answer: 1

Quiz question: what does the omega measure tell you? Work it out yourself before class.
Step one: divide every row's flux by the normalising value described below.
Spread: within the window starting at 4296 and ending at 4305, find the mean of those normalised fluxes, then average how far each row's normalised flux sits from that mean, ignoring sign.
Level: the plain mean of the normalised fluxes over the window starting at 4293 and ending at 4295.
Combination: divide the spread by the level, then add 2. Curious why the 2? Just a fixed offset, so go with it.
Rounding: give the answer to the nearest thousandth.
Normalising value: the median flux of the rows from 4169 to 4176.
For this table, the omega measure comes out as 2.019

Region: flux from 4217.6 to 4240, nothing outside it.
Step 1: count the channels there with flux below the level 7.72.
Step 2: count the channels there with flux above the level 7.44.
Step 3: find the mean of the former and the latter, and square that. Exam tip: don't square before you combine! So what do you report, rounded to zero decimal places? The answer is 240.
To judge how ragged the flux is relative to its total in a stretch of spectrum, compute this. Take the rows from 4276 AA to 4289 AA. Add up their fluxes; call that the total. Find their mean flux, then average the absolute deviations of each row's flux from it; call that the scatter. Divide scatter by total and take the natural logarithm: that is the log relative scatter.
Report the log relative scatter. -6.4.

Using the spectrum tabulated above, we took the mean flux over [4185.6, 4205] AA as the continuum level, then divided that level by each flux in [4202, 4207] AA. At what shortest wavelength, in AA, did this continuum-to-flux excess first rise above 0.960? 4202.54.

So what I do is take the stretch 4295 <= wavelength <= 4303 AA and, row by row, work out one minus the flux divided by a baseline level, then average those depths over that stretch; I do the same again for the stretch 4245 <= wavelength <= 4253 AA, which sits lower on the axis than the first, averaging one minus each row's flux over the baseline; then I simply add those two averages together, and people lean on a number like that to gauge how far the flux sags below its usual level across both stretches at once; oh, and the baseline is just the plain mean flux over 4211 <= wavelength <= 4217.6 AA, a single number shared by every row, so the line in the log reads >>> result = -0.177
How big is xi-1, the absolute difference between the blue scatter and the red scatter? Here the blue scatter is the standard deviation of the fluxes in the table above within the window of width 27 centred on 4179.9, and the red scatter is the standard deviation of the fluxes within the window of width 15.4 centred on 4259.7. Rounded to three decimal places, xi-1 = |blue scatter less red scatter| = 0.075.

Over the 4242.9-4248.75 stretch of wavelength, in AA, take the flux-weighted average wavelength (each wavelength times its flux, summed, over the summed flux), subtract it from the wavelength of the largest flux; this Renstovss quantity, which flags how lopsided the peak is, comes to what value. -1.5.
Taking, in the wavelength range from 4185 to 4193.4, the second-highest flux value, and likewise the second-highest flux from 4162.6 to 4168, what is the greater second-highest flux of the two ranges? 7.80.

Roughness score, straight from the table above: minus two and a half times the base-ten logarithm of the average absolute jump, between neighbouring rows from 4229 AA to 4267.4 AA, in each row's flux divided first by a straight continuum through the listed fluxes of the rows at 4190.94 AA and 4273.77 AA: 5.35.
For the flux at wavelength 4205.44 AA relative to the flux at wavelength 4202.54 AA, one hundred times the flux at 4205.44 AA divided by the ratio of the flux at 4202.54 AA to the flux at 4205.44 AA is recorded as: 667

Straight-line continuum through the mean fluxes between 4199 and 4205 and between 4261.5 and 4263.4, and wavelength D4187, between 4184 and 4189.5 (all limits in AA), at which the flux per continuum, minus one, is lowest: 4189.01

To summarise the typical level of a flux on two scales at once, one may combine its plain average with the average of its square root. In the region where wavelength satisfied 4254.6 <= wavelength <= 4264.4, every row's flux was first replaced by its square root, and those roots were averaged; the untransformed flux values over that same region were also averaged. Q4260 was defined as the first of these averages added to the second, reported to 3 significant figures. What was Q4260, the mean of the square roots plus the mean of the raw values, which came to 10.0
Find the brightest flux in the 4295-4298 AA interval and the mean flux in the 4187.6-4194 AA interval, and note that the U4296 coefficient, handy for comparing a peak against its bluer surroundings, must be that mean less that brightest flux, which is -0.41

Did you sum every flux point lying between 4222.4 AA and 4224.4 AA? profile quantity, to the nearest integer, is 15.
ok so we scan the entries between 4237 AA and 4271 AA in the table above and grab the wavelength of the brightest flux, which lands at 4240.44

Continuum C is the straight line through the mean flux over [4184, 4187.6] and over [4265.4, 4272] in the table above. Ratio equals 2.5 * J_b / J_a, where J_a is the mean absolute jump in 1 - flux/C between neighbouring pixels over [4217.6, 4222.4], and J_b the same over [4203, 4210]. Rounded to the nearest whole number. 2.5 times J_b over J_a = 3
